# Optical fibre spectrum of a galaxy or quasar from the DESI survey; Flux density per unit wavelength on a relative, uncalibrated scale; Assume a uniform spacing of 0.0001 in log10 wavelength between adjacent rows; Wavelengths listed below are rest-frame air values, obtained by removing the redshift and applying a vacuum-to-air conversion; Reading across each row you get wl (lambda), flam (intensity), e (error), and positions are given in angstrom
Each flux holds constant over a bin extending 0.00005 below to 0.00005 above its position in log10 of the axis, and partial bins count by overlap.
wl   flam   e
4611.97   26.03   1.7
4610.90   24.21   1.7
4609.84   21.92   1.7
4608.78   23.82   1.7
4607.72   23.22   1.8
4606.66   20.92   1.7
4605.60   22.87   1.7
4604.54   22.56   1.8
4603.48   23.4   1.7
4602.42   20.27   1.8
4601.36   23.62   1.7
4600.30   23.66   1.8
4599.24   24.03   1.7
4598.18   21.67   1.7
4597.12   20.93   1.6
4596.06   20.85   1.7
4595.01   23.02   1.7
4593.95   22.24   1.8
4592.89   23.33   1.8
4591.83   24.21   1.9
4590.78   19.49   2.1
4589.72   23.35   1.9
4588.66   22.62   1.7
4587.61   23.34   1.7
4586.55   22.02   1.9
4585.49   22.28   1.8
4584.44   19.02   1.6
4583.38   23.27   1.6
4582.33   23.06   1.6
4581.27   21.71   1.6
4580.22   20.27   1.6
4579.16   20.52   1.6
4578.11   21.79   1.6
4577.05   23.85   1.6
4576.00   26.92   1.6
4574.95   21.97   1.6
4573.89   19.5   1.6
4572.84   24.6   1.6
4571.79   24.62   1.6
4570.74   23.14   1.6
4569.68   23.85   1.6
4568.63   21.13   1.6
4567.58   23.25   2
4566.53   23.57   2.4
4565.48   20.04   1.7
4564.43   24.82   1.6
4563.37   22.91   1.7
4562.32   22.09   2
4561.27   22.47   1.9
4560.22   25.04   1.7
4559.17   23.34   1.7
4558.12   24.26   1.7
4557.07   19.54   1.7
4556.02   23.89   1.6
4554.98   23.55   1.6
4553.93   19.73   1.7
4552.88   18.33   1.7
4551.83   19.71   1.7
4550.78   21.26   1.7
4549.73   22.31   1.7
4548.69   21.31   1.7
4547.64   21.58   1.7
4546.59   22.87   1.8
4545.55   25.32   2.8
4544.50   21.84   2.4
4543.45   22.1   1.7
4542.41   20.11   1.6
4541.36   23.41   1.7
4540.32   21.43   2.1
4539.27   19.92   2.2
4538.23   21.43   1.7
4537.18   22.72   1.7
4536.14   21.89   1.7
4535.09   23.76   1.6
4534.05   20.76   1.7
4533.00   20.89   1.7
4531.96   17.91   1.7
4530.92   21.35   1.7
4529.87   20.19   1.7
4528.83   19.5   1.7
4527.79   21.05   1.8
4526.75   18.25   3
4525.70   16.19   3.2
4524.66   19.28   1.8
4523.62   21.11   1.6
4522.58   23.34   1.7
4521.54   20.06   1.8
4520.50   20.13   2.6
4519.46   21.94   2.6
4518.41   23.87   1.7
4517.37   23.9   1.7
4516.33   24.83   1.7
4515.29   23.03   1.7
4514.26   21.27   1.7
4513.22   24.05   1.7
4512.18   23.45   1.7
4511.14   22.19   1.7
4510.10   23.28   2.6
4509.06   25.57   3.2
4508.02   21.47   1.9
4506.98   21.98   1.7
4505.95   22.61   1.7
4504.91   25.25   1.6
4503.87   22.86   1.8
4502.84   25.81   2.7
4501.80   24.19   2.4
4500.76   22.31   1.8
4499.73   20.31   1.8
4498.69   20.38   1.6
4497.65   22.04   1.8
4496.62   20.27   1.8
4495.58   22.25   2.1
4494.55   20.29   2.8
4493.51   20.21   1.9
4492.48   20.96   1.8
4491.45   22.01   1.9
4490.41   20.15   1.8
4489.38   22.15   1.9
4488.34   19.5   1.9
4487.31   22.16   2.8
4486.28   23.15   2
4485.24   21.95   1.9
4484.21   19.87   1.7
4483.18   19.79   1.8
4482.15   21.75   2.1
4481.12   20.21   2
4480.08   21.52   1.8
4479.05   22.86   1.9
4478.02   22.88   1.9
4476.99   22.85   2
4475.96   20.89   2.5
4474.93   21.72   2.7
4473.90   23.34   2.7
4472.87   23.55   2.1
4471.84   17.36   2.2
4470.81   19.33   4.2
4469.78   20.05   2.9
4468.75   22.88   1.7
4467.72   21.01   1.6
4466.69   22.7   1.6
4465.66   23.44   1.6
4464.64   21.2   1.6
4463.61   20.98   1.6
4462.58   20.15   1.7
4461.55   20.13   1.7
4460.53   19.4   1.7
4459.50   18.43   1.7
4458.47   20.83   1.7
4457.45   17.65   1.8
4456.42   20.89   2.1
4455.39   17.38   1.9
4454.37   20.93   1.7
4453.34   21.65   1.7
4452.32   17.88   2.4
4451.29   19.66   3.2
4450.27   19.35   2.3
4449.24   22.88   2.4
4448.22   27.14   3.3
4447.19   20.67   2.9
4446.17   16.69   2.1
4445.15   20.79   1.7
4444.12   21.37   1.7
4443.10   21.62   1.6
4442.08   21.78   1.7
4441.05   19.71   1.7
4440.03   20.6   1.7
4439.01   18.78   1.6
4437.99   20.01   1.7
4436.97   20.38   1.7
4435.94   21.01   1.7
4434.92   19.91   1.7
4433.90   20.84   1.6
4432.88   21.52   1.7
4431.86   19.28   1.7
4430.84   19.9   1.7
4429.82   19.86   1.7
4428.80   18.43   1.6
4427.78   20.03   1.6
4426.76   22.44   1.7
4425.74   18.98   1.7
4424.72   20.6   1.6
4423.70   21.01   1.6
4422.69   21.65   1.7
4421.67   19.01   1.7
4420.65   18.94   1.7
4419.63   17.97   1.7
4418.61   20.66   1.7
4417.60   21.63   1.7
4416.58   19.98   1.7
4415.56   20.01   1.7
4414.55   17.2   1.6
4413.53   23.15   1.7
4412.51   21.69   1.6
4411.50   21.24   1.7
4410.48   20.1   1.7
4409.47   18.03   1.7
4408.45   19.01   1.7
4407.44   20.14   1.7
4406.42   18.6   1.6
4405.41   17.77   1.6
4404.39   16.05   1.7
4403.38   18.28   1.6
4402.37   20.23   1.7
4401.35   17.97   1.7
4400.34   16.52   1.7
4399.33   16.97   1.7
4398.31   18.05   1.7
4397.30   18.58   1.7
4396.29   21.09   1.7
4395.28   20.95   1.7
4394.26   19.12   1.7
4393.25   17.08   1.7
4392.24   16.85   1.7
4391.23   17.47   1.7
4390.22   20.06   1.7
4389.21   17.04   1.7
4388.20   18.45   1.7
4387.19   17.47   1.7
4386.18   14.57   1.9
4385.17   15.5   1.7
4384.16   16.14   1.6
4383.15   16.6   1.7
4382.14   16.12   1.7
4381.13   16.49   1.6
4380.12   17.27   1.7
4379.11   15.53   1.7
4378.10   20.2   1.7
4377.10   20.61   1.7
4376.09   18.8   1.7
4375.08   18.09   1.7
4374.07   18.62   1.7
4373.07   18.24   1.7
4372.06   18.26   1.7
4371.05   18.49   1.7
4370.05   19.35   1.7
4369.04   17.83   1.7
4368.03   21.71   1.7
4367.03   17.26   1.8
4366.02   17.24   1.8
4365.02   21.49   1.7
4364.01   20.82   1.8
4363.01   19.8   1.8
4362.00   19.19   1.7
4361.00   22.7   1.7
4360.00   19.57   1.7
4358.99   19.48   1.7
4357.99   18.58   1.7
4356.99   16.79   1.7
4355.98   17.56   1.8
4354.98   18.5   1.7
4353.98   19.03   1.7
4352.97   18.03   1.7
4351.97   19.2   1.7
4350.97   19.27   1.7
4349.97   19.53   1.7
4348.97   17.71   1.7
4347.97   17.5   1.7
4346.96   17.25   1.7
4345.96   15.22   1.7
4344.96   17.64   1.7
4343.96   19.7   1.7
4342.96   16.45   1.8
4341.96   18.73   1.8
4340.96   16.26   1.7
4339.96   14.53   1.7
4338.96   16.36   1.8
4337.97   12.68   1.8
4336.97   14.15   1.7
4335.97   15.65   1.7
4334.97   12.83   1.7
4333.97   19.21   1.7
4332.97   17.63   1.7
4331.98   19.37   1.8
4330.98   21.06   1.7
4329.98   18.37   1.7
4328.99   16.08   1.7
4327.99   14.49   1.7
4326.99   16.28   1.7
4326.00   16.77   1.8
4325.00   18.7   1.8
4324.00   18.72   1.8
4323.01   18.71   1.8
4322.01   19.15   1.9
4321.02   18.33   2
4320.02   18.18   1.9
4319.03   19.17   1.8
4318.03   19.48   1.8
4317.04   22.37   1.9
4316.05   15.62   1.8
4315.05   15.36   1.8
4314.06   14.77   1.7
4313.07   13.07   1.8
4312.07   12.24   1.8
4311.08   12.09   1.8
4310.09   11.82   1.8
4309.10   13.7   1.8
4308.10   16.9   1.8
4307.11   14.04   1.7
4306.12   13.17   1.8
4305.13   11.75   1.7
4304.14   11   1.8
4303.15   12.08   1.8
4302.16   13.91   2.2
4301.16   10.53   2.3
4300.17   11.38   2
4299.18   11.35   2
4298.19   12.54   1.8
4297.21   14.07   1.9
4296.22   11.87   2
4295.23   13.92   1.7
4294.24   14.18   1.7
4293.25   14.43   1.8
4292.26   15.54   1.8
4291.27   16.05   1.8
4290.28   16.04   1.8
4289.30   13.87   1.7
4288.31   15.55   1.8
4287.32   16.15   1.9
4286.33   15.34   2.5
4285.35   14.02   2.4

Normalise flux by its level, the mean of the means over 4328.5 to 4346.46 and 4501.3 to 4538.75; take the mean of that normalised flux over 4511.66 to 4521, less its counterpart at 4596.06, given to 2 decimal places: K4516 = 0.11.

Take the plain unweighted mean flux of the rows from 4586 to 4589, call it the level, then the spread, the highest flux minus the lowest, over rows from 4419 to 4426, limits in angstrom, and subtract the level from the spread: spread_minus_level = -19.0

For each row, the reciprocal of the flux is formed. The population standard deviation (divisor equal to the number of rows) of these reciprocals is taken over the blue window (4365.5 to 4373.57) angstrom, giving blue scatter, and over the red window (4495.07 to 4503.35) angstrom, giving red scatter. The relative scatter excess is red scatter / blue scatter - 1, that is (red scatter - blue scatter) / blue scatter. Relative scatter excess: 0.00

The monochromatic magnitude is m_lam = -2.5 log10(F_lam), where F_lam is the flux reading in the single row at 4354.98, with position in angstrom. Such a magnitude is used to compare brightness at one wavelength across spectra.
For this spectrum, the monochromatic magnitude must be -3.2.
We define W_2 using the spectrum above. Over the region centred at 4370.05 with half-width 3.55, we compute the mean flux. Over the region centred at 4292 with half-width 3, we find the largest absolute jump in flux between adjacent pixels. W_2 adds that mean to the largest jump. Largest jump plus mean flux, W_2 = 20.9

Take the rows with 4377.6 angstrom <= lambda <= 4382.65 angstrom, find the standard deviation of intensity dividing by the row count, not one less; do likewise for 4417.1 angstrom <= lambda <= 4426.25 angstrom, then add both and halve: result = 1.5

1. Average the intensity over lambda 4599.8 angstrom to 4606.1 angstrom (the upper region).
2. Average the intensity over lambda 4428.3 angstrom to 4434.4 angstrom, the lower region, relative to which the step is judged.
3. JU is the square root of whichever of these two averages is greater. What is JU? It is 4.77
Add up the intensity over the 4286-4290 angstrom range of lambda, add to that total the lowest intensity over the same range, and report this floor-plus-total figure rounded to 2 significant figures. 75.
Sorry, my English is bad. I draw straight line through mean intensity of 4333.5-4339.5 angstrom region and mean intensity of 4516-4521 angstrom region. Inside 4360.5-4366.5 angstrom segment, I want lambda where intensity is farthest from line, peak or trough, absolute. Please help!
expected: 4361.00 angstrom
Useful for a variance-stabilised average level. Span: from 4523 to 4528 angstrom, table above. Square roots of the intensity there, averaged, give 4.37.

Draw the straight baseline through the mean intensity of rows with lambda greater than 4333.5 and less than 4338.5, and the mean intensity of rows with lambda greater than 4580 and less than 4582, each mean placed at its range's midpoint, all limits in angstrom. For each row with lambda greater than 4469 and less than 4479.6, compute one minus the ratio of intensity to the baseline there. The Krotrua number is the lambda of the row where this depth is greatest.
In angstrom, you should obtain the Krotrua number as 4471.84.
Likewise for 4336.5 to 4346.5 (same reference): 4337.97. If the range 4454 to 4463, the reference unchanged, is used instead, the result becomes 4455.39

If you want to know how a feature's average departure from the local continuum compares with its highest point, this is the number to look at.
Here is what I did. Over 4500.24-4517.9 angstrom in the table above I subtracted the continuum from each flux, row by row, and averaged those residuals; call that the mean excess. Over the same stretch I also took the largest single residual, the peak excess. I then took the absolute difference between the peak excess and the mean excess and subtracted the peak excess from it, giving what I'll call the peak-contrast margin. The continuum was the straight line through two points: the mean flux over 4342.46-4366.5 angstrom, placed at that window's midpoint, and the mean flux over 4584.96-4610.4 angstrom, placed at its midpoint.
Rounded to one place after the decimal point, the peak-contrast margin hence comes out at -2.3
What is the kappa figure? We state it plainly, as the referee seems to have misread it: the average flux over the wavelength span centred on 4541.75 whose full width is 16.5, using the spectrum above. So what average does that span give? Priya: 22.0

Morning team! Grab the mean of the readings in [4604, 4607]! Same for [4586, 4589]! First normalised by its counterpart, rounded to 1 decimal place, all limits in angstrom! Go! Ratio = 1.0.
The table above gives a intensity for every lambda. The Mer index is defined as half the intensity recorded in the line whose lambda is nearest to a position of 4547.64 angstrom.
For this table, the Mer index 11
